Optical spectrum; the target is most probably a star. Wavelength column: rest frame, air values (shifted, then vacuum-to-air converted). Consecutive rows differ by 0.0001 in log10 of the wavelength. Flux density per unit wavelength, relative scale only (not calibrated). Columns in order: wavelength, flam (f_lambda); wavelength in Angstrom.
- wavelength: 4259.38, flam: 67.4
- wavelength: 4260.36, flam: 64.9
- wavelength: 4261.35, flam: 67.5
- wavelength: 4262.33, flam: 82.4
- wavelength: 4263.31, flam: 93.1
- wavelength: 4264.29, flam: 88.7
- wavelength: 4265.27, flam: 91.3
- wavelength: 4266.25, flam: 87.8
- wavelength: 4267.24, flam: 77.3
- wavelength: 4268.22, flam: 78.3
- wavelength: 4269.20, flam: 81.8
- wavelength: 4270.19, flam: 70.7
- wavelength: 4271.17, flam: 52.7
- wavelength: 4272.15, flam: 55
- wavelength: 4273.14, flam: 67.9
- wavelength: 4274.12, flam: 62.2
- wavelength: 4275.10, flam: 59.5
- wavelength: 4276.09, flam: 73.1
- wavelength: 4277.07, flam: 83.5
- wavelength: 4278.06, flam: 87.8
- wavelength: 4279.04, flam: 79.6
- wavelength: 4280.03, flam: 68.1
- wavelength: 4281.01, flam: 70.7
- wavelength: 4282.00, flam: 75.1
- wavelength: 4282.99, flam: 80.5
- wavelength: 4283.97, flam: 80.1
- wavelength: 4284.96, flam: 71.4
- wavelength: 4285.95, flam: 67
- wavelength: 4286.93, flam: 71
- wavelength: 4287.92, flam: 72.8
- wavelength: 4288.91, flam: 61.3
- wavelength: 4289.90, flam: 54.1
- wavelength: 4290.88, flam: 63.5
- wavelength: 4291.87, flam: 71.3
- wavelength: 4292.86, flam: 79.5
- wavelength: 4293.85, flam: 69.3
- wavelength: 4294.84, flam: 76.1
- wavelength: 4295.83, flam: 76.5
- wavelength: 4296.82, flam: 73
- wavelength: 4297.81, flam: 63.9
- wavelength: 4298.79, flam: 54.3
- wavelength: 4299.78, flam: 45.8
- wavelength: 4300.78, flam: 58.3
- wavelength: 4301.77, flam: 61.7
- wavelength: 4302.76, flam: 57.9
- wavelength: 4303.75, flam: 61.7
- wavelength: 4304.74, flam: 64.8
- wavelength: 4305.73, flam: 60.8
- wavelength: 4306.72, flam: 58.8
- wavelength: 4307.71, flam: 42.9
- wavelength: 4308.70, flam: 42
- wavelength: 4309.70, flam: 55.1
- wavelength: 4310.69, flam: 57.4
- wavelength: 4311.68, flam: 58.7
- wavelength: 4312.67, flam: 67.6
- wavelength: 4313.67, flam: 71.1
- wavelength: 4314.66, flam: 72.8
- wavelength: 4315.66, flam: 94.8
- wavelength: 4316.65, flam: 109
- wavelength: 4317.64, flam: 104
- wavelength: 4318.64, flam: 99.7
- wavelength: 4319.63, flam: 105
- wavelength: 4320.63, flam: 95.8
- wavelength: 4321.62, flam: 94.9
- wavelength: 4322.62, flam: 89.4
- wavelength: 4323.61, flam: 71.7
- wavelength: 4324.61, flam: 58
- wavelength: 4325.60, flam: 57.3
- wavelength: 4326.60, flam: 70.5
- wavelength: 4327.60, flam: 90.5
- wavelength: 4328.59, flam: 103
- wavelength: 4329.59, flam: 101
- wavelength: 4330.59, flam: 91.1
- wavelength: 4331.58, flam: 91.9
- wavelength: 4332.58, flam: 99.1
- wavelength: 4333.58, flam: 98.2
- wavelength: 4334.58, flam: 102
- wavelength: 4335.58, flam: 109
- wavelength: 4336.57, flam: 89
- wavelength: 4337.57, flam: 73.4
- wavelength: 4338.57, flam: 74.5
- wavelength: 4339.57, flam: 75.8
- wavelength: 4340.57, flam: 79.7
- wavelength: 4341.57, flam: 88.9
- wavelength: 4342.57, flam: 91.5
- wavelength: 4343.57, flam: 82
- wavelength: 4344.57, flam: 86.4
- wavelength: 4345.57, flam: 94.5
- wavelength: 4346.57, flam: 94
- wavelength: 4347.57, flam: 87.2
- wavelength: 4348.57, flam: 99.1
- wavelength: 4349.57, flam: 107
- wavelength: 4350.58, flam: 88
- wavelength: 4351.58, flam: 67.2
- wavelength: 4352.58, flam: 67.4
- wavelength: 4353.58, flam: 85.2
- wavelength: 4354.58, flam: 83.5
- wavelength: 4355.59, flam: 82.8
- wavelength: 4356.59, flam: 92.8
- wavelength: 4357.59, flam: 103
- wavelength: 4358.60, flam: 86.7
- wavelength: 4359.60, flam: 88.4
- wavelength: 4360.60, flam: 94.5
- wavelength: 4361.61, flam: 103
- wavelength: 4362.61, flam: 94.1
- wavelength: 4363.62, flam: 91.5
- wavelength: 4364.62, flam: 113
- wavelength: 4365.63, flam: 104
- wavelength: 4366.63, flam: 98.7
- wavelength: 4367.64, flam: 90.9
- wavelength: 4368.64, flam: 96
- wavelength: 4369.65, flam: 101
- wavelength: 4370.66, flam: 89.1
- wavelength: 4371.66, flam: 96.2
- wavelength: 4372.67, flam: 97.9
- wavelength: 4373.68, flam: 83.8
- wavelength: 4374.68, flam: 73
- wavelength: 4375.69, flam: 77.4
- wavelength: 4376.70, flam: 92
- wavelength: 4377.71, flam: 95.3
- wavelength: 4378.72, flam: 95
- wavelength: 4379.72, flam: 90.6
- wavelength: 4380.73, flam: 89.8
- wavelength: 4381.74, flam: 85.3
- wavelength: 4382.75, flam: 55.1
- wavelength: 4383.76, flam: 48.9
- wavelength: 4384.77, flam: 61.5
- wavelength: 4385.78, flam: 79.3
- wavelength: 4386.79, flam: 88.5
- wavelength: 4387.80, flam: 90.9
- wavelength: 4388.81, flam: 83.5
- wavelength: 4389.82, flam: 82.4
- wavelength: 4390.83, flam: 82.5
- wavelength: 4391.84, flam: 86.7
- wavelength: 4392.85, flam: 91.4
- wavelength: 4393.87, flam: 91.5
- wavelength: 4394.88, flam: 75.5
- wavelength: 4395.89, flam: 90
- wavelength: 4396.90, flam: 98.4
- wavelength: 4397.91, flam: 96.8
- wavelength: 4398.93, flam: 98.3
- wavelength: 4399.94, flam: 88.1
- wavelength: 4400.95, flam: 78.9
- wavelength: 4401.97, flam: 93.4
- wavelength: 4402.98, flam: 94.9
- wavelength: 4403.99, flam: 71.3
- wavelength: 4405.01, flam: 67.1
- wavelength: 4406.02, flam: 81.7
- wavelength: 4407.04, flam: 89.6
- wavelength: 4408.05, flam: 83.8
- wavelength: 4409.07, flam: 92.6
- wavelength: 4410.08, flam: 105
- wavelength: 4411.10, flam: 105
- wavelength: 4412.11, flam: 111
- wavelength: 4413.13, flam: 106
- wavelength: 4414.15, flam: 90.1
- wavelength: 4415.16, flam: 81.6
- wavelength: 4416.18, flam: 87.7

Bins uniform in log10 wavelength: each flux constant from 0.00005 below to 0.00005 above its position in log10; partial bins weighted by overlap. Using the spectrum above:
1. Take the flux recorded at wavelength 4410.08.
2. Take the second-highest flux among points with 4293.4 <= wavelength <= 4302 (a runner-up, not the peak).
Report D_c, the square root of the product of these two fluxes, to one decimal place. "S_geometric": 89.4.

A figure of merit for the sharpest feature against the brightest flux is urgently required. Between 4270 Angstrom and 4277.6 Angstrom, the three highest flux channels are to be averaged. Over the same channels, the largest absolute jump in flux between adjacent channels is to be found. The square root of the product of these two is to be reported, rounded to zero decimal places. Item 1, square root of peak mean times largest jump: 37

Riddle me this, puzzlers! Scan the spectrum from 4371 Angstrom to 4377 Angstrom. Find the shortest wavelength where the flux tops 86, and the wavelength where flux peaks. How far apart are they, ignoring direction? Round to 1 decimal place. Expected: 1.0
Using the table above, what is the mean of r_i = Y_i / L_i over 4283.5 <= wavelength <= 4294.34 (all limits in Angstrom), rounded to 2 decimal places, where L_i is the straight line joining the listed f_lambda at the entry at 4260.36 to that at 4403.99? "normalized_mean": 1.05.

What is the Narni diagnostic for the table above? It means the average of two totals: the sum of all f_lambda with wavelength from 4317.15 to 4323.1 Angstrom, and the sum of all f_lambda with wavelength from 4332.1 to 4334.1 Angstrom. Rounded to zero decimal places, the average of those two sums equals 393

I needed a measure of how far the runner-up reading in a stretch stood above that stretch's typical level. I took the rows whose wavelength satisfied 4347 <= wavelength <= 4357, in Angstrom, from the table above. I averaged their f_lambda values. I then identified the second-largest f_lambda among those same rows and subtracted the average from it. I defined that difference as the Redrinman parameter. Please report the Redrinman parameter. 13.1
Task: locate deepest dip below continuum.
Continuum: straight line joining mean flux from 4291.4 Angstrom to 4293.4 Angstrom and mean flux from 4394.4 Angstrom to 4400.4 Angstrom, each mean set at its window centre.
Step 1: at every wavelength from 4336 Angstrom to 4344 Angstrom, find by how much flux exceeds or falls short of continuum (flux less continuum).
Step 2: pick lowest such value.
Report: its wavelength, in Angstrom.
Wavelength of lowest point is 4337.57 Angstrom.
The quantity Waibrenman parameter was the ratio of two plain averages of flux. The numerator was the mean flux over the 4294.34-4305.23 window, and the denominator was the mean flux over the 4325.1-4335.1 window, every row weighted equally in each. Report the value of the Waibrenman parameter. 0.70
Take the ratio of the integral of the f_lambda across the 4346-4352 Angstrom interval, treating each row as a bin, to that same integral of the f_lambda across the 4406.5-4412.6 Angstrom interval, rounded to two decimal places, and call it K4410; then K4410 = 0.91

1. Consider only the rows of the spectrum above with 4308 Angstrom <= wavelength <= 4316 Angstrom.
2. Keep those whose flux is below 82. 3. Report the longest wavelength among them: 4314.66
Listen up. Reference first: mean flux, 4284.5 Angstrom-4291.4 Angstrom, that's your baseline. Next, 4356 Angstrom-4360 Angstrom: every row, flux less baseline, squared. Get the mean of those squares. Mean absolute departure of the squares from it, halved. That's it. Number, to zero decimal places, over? 154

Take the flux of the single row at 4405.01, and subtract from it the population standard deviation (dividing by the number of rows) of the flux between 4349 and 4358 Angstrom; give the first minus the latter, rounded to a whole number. 54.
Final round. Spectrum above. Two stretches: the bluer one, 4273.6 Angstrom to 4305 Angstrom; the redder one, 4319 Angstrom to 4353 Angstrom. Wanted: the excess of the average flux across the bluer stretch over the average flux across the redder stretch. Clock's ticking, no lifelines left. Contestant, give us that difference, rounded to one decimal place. -18.9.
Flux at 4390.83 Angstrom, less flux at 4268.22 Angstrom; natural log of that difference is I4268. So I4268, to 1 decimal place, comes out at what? 1.4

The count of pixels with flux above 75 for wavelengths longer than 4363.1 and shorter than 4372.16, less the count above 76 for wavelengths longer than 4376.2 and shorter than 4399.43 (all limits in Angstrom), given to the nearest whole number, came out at -10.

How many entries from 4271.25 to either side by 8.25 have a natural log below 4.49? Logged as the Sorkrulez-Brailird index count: 15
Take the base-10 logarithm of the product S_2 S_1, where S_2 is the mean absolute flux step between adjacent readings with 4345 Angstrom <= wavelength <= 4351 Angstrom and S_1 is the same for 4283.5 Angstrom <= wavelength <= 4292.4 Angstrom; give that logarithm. 1.80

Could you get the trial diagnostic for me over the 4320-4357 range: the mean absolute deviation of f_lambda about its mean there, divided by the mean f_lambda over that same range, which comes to 0.12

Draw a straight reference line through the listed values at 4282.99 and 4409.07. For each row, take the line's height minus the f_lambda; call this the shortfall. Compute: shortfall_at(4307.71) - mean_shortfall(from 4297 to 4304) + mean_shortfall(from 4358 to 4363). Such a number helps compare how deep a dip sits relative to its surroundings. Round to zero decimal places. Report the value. 10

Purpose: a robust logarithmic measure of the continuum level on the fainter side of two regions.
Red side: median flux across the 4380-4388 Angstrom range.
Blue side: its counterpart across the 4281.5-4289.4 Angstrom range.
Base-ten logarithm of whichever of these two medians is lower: 1.86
